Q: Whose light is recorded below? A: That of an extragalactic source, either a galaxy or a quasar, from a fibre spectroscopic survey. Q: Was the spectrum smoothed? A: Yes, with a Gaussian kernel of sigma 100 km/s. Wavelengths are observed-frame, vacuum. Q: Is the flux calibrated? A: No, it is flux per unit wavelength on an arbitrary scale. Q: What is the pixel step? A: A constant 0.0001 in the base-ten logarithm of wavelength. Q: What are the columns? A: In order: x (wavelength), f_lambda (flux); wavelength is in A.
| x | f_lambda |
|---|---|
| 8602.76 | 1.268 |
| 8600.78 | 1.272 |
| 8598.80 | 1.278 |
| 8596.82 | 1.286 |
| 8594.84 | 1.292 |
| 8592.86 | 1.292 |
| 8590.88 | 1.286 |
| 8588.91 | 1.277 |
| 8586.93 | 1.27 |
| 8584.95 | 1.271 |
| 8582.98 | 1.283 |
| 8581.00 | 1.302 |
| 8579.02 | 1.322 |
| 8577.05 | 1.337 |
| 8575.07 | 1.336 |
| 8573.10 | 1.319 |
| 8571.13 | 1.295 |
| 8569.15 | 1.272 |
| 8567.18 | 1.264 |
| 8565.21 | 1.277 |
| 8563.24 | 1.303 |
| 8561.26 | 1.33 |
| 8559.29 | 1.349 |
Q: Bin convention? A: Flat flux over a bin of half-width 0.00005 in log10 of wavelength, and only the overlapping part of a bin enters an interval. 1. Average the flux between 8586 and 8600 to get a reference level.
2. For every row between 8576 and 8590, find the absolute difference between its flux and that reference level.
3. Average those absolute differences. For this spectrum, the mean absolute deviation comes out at 0.020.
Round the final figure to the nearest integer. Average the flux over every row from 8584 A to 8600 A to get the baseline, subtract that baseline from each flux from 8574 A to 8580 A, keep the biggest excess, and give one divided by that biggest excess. 18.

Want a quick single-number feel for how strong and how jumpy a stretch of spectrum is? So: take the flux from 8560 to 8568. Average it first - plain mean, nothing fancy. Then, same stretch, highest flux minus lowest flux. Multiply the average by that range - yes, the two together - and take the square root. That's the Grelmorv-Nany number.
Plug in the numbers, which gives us 0.29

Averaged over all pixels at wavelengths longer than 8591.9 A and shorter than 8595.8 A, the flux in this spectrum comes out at 1.29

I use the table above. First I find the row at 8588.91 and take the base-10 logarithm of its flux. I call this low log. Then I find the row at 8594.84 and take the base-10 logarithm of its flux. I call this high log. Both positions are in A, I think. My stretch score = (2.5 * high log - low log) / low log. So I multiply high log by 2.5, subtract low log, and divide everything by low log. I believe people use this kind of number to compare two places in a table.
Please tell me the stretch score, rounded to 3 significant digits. 1.62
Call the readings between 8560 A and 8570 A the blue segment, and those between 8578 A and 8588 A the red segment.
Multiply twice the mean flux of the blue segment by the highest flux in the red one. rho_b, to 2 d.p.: 3.41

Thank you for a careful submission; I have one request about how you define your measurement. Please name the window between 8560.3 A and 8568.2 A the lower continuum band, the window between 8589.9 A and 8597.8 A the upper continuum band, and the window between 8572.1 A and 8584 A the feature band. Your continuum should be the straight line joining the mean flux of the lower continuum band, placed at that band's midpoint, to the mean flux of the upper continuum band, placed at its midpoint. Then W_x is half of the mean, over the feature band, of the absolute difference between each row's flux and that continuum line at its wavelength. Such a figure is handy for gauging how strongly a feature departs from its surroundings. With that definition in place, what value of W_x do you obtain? 0.014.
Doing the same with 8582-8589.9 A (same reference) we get 0.007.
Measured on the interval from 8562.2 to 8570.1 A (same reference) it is 0.009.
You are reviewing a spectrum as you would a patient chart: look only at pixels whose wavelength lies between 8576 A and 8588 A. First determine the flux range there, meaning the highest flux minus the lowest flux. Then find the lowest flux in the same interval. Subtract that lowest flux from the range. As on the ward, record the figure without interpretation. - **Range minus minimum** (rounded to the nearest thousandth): -1.203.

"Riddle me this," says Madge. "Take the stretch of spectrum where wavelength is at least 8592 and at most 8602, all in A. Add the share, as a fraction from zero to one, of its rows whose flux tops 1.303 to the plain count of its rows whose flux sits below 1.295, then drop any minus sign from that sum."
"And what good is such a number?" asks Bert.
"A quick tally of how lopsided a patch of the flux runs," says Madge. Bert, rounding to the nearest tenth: 5.0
